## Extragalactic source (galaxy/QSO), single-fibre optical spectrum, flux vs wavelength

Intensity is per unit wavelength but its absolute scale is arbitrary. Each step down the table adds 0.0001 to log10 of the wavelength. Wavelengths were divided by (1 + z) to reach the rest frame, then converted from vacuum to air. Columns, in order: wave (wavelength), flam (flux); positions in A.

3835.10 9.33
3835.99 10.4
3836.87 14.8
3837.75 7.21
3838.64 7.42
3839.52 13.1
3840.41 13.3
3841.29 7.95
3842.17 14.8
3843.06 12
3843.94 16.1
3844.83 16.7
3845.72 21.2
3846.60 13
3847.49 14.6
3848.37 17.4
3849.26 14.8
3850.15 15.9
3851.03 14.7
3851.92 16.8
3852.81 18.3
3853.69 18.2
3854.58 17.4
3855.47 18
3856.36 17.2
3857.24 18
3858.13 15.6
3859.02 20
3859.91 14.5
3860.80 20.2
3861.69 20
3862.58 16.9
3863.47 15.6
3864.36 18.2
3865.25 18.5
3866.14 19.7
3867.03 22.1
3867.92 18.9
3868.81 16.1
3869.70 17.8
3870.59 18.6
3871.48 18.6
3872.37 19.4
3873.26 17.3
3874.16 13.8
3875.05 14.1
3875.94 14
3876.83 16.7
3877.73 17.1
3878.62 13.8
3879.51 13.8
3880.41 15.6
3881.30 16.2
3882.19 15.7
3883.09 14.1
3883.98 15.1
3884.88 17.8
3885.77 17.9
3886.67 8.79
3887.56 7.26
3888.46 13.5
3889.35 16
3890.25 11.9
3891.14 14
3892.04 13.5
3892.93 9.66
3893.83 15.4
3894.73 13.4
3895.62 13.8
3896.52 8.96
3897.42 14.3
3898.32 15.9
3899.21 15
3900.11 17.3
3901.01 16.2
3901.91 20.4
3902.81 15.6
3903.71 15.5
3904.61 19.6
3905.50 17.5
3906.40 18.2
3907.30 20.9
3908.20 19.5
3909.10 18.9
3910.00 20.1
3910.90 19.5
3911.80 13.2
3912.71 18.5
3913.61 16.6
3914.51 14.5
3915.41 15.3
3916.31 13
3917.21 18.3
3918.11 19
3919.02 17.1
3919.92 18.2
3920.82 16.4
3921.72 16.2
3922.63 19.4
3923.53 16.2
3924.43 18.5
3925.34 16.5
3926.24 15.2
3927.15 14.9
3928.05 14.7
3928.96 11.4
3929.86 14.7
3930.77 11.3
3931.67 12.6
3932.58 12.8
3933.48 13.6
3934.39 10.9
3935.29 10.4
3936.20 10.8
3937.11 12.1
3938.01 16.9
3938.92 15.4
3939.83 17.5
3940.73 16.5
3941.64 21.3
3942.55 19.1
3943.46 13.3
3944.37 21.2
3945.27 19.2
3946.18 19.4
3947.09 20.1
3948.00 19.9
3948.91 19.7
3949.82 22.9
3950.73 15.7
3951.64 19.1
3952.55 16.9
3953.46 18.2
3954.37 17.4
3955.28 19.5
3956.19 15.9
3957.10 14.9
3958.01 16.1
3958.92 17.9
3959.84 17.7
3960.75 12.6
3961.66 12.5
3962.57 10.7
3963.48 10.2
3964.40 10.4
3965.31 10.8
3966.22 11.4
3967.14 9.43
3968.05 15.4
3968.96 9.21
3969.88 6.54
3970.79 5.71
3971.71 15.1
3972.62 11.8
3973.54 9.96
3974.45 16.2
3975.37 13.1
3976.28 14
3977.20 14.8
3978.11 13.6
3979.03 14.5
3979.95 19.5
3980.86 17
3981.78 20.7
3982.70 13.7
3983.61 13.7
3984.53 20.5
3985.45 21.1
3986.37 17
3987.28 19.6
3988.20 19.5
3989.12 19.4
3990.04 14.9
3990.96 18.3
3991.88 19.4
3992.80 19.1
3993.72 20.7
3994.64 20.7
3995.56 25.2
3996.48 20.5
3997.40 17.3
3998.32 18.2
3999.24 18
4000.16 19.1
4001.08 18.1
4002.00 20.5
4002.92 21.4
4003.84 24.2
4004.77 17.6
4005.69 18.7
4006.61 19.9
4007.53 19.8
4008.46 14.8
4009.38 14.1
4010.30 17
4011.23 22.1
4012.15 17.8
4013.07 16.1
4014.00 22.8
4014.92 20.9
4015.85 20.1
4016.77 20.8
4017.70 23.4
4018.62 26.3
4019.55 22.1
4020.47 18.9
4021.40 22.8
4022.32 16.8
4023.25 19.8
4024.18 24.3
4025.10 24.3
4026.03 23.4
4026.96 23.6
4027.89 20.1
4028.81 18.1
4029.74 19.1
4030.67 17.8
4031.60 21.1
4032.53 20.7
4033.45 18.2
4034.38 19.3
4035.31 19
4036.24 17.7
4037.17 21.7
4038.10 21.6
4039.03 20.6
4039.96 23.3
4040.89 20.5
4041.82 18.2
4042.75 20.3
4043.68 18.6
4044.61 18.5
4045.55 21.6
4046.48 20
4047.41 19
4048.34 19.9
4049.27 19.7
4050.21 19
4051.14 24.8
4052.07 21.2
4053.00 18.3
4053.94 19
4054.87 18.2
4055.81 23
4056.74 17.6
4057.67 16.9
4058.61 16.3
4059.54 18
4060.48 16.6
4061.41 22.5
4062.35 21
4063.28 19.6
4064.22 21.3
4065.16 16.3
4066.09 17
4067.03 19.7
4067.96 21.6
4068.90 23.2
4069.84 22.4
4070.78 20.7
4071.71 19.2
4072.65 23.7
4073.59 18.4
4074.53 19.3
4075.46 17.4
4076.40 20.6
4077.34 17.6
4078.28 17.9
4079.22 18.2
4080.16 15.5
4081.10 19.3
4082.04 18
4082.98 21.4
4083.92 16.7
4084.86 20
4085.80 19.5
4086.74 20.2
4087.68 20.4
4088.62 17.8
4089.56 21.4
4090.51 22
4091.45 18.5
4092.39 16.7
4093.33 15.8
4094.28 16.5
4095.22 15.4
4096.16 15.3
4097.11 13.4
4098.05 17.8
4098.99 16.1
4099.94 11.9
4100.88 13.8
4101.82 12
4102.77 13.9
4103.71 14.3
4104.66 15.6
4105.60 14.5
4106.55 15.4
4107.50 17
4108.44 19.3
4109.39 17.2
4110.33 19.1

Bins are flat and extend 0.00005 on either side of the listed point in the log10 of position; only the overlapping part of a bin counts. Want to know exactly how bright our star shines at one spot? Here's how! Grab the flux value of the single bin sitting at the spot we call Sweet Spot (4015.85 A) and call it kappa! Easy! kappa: 20.1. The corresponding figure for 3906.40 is 18.2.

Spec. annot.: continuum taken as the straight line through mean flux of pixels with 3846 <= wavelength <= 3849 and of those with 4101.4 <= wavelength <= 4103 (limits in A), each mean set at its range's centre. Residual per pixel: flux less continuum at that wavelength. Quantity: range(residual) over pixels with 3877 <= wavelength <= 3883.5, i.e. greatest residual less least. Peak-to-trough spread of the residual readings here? 3.3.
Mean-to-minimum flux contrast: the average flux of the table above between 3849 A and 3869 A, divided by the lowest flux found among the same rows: 1.22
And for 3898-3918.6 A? 1.33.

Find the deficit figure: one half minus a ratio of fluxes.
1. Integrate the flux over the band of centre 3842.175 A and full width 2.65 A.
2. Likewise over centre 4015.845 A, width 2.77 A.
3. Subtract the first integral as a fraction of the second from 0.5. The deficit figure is 0.0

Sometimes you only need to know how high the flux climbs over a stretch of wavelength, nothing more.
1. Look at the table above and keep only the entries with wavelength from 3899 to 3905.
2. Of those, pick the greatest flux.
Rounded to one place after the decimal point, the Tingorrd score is 20.4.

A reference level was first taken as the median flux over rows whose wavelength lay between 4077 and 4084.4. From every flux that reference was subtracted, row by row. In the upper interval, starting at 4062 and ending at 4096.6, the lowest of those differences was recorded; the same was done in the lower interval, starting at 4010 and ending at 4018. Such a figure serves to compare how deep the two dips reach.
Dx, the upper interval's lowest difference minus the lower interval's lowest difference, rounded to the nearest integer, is -1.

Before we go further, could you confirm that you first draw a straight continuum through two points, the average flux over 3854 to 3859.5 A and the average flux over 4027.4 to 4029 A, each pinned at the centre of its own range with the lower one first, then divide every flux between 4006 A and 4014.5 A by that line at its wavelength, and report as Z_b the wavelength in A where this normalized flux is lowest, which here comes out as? 4009.38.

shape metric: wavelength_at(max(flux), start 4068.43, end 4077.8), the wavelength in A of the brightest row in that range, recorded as 4072.65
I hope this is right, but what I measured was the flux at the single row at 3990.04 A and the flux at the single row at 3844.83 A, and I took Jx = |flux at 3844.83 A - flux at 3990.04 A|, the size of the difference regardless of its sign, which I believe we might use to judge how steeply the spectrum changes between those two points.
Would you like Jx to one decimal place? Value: 1.8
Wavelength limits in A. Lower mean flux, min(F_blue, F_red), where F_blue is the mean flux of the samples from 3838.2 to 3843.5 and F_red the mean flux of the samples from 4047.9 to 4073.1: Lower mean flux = 11.4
